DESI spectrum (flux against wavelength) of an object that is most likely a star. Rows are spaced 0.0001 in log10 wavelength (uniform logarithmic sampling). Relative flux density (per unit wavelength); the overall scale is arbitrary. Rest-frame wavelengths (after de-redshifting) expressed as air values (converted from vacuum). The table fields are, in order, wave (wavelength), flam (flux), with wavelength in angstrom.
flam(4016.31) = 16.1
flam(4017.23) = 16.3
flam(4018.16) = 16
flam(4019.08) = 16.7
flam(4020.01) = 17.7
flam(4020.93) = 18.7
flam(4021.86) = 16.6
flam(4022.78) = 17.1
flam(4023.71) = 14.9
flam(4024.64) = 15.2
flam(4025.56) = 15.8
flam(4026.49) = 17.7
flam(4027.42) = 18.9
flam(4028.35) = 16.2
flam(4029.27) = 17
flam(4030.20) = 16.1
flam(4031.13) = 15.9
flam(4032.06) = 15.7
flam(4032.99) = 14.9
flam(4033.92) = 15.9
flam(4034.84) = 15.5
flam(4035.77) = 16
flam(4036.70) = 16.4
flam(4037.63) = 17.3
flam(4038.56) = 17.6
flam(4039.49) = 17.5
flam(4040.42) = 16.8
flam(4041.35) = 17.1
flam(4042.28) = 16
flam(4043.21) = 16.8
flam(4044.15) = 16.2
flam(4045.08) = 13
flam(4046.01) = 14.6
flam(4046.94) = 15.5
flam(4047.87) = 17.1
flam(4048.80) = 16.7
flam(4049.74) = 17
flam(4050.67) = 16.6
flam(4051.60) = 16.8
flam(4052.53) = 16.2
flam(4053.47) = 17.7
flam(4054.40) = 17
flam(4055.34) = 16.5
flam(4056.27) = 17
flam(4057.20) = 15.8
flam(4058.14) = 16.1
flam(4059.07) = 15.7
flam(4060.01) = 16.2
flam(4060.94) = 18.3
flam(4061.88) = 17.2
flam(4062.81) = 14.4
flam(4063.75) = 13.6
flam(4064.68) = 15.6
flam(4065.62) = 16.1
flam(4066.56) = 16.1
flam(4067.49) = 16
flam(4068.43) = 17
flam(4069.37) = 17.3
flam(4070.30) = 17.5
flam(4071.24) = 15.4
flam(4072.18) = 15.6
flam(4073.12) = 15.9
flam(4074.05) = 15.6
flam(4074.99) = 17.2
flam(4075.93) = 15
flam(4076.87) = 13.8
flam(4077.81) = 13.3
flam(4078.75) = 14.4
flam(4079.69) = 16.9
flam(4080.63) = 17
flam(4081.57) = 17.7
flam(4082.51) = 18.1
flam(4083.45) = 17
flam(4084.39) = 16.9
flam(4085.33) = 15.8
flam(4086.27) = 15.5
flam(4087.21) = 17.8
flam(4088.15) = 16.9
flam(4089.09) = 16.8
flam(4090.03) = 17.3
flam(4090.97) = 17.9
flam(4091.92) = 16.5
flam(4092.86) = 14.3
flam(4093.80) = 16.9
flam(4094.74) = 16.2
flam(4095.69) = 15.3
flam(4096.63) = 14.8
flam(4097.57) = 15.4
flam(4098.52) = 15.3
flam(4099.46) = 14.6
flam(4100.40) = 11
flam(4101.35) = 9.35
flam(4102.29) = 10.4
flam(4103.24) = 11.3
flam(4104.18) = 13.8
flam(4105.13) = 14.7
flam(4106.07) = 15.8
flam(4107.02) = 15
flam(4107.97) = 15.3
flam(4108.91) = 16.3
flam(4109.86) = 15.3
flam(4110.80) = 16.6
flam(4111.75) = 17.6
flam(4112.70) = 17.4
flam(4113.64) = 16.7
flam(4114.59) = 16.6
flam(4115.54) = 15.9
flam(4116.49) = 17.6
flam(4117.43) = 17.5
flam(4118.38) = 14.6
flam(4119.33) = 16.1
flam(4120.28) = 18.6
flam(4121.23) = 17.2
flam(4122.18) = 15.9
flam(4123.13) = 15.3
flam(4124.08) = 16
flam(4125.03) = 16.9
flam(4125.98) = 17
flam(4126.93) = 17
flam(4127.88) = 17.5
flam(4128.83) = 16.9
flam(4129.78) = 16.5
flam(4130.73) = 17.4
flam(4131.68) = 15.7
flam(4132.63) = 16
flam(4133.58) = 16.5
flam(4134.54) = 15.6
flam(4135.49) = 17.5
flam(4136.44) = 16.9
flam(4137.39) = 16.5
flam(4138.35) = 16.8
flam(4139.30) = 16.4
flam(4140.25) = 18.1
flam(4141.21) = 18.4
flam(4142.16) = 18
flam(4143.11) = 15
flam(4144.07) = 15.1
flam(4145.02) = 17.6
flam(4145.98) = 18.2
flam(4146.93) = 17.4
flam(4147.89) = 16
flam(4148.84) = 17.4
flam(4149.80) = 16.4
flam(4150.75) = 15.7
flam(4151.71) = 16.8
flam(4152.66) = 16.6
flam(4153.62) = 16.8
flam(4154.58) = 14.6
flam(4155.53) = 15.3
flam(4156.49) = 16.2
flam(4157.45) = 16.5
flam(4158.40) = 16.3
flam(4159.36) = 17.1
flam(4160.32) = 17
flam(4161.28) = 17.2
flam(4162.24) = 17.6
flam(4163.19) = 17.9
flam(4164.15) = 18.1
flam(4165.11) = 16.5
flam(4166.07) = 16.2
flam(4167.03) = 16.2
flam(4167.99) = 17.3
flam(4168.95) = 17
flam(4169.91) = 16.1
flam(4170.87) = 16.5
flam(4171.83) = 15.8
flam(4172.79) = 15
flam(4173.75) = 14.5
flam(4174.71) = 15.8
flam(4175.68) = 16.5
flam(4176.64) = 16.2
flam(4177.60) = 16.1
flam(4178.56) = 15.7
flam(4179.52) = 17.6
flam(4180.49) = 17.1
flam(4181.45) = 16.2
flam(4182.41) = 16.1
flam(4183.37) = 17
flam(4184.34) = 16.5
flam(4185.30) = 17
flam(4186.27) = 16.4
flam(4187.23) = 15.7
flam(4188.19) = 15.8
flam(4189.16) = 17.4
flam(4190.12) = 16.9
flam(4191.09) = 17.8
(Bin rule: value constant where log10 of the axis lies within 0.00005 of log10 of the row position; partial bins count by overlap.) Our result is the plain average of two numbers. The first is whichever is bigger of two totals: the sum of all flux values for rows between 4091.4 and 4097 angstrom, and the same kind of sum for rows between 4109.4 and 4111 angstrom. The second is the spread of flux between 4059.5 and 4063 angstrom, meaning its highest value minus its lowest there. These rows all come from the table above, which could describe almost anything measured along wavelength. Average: 49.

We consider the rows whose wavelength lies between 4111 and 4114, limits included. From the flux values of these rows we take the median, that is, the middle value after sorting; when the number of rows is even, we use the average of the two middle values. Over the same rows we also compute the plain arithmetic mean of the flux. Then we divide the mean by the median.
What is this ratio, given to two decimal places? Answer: 0.99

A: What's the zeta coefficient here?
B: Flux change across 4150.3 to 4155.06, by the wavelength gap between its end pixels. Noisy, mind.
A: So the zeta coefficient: -0.3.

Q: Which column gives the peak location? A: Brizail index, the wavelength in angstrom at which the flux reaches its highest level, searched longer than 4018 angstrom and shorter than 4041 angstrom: 4027.42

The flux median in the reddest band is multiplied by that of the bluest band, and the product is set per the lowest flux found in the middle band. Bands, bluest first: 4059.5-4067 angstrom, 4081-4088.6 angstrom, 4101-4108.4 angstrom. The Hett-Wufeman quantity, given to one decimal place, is 14.8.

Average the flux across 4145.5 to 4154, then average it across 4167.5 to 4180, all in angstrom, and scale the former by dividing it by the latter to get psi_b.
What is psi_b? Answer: 1.04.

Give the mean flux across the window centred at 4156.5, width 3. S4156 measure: 16.0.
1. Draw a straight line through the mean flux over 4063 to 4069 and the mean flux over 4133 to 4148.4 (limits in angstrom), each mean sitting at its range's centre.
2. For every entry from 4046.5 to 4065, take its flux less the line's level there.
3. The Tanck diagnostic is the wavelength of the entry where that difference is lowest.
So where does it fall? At 4063.75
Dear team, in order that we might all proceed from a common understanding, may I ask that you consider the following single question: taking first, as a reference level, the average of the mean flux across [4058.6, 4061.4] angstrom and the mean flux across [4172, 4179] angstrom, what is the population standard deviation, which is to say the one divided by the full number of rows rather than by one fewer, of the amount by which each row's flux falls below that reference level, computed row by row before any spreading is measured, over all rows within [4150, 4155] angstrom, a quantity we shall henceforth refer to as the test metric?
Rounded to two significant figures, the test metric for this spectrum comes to 0.85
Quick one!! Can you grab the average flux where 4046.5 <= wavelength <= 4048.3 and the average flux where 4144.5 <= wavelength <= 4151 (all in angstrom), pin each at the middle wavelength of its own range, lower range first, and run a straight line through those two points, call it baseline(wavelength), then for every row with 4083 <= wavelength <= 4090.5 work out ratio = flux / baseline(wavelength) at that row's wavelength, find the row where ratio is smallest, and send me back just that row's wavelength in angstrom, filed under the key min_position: 4086.27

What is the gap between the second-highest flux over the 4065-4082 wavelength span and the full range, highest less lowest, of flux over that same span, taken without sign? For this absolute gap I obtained 13.1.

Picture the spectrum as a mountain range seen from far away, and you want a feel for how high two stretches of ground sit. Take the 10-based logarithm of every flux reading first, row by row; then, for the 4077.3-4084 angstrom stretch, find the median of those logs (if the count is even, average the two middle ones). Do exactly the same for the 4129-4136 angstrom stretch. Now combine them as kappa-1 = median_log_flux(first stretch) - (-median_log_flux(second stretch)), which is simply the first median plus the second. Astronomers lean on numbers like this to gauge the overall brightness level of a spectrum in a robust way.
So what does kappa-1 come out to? 2.45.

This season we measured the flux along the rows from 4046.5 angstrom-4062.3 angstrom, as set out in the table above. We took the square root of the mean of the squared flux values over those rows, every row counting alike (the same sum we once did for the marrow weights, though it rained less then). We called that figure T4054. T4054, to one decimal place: 16.7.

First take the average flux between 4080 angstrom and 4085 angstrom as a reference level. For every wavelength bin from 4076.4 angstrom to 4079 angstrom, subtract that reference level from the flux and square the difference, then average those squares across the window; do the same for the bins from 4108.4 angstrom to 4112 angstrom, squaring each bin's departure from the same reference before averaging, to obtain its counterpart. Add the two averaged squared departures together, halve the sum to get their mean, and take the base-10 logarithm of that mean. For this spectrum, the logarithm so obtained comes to 0.84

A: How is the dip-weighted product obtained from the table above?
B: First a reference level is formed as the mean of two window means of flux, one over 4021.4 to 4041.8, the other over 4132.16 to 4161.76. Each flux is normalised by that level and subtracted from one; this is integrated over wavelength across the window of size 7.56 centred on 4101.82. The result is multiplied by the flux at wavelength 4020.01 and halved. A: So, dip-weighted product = 16.1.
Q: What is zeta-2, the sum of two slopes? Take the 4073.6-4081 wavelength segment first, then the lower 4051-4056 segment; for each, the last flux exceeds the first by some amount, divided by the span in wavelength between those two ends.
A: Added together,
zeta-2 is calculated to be 0.13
